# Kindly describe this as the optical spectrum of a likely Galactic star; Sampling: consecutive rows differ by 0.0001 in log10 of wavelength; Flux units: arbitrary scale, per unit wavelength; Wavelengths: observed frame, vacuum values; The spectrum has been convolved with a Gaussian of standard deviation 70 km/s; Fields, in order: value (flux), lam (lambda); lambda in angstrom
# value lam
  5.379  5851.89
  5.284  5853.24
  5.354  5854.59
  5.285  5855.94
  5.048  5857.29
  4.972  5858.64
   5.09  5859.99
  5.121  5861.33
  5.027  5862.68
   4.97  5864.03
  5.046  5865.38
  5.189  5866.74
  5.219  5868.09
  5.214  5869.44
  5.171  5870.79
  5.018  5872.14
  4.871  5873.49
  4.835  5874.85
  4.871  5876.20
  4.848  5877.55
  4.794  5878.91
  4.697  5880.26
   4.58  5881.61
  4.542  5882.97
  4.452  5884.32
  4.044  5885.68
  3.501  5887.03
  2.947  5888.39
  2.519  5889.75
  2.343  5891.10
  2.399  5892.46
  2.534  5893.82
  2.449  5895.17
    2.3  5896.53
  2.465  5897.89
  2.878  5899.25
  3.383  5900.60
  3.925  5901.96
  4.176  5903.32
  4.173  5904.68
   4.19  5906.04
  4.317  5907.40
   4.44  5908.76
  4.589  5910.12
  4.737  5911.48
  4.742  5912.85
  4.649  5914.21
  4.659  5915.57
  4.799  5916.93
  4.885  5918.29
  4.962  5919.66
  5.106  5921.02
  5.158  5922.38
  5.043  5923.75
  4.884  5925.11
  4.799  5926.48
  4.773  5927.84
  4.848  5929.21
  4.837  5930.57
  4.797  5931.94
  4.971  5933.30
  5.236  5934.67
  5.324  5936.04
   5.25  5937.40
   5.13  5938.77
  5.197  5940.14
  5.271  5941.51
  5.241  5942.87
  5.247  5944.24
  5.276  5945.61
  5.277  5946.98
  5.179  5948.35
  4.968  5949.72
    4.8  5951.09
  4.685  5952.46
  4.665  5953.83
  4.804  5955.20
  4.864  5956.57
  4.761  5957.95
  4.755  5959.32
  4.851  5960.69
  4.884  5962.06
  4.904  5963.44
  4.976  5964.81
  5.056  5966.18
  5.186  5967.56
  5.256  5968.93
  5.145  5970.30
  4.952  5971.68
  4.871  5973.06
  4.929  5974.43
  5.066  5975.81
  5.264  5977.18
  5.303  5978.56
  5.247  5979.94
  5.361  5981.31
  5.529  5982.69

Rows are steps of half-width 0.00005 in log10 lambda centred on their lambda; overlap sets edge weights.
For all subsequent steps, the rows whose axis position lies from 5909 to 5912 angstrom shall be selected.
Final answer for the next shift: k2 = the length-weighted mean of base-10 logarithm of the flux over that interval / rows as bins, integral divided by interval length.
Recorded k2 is 0.666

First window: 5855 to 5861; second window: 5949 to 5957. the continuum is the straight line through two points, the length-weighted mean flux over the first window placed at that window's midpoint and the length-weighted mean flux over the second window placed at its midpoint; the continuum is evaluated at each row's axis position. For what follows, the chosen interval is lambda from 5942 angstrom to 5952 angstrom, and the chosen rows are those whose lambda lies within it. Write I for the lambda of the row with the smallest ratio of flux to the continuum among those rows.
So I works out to 5951.09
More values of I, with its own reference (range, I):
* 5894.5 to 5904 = 5896.53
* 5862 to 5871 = 5864.03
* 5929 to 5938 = 5931.94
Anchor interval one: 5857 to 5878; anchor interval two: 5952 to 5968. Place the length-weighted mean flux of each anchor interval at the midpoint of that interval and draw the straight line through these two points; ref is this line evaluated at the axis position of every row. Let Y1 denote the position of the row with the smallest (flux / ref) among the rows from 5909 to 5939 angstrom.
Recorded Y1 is 5910.12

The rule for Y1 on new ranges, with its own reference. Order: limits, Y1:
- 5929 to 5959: 5953.83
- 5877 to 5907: 5896.53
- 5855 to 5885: 5884.32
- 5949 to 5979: 5953.83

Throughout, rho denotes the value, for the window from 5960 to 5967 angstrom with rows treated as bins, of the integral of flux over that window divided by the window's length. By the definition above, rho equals 4.94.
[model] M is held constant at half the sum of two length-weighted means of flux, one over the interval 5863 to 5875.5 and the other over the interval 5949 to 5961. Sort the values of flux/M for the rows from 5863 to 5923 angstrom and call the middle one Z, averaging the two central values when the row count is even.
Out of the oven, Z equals 0.94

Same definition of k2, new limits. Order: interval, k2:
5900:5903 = 0.569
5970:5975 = 0.695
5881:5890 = 0.577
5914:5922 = 0.688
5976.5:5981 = 0.723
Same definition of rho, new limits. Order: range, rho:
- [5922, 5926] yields 5.00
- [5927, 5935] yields 4.90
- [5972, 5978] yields 5.03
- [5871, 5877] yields 4.92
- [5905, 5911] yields 4.38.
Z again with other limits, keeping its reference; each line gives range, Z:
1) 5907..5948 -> 1.00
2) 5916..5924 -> 1.02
